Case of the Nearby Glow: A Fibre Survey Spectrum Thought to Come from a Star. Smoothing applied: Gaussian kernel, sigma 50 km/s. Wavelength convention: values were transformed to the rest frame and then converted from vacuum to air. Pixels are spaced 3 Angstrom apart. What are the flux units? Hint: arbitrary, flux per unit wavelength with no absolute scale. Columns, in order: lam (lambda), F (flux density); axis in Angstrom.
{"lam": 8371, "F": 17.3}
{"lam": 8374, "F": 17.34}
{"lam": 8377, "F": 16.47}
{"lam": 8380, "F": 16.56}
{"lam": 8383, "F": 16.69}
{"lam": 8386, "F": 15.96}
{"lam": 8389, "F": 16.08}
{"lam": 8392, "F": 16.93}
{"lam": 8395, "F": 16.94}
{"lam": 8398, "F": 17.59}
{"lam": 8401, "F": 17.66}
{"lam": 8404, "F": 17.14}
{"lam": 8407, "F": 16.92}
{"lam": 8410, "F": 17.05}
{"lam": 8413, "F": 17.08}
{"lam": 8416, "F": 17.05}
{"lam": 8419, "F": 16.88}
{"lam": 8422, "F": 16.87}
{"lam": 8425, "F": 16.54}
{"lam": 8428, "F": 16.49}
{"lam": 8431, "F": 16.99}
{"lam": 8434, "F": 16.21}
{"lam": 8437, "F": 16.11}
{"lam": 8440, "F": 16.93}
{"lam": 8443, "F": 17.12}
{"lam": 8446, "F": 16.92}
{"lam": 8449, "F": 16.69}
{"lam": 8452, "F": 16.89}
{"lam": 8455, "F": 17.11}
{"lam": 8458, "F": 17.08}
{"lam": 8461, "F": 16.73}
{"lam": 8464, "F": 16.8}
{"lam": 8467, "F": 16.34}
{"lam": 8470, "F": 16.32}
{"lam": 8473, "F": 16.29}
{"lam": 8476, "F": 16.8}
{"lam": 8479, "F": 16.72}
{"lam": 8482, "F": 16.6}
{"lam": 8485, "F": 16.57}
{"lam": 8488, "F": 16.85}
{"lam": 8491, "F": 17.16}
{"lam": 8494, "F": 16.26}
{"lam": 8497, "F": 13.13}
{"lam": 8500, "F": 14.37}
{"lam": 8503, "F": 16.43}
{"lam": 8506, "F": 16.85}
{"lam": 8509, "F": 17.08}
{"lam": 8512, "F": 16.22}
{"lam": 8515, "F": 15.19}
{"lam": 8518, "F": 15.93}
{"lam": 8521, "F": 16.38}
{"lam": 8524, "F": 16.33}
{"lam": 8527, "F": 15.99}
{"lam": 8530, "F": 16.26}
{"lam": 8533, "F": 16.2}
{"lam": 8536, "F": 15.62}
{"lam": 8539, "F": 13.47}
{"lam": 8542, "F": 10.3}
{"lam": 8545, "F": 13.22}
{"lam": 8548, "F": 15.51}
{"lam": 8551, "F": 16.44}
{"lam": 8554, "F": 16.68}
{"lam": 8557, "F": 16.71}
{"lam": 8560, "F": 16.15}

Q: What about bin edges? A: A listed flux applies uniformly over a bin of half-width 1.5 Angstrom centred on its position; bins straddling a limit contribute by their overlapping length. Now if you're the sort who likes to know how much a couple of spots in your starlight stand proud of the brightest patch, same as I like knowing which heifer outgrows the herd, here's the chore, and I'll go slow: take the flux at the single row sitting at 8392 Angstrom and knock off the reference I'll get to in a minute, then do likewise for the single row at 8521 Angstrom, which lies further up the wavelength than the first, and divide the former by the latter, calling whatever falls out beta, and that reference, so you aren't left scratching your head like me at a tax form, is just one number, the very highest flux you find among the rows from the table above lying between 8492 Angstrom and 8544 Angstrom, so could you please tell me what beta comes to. 0.21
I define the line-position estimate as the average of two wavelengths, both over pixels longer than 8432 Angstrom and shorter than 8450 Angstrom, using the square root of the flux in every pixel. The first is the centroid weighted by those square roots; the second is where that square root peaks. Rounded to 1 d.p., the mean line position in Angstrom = 8442.3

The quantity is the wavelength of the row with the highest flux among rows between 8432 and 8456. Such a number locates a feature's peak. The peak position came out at 8443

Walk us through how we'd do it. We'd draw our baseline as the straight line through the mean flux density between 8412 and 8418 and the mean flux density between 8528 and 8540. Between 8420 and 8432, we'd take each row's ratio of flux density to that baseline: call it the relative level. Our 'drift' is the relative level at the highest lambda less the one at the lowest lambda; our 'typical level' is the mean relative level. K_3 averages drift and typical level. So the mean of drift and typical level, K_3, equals 0.502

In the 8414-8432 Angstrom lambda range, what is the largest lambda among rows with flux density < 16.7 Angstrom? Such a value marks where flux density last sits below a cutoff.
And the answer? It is 8428 Angstrom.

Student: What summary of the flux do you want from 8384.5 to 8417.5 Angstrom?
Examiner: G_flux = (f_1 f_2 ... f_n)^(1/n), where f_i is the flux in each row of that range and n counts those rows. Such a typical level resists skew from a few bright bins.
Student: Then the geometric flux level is 16.9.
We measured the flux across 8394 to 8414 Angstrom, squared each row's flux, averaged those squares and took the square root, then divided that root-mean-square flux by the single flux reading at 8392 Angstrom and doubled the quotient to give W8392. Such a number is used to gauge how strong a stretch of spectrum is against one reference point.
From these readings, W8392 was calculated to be 2.03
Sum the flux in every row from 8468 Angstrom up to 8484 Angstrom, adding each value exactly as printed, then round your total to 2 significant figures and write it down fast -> 83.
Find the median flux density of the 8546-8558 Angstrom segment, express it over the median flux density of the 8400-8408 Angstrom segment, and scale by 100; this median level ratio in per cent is 96.6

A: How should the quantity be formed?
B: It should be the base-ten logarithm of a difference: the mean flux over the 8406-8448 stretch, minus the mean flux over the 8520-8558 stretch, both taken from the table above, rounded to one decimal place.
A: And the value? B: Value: 0.2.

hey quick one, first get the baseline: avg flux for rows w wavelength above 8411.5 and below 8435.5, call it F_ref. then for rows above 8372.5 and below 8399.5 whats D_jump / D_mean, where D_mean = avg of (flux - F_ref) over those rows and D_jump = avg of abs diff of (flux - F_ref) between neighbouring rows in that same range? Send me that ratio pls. -12.4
